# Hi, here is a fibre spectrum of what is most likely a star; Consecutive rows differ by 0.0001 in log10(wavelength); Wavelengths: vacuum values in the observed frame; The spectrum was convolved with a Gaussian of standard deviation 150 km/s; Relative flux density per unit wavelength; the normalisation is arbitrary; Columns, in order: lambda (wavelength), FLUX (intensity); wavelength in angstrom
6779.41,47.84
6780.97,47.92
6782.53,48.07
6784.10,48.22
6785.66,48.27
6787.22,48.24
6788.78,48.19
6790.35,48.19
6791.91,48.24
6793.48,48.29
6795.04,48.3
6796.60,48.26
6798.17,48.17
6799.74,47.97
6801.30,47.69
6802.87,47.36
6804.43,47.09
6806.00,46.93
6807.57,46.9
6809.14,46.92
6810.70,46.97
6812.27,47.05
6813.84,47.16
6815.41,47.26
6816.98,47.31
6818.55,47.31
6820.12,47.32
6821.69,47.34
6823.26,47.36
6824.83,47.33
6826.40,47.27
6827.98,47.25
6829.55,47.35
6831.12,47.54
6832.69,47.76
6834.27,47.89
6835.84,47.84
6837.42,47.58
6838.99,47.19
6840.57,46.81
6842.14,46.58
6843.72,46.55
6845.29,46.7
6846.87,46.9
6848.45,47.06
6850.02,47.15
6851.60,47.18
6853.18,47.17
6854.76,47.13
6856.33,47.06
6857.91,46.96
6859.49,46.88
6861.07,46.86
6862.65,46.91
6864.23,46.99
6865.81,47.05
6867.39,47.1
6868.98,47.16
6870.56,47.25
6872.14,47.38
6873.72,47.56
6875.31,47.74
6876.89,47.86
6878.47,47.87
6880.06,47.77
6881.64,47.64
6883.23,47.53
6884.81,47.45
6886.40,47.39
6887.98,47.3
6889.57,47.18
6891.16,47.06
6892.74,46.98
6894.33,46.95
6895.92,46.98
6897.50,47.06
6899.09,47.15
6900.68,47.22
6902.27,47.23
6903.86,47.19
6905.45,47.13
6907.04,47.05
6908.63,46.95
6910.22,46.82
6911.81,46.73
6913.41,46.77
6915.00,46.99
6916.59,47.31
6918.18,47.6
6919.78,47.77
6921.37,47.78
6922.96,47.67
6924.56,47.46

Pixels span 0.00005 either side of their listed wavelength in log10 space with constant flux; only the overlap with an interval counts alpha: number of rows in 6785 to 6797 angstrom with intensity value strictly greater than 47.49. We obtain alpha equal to 8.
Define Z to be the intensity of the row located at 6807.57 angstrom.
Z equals 46.9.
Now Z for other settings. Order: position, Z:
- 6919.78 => 47.77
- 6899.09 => 47.15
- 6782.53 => 48.07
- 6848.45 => 47.06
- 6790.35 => 48.19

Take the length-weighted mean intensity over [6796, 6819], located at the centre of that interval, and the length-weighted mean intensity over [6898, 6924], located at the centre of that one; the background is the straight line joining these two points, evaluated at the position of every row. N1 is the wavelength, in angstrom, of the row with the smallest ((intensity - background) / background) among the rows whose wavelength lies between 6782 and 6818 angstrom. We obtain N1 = 6807.57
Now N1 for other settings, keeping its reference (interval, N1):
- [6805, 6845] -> 6843.72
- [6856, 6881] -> 6861.07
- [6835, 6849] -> 6843.72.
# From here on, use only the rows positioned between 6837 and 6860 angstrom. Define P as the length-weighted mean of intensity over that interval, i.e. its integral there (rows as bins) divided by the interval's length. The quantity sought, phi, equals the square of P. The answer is 2209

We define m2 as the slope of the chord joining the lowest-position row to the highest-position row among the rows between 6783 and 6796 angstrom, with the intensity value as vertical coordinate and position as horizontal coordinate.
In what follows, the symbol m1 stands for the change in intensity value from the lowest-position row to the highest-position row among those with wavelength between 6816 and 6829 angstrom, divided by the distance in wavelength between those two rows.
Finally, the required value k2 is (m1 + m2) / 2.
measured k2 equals 0.001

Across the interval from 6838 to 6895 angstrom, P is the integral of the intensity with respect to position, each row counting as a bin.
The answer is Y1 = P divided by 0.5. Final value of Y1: 5379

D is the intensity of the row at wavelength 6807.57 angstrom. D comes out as 46.9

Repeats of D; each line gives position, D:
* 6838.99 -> 47.19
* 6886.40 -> 47.39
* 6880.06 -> 47.77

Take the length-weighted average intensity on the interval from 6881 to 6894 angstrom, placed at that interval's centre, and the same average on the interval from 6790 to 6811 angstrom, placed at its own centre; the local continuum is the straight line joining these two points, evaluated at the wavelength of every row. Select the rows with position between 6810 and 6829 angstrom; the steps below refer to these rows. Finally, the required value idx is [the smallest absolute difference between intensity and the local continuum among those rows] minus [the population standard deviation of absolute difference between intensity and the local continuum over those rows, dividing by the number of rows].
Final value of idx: 0.08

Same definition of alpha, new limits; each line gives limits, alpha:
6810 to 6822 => 0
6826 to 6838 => 5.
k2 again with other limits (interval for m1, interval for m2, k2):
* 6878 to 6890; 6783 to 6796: -0.027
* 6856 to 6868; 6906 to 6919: 0.026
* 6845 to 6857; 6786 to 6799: 0.013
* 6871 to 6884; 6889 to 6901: 0.009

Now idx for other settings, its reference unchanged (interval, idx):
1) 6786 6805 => -0.15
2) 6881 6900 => -0.09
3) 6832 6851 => -0.21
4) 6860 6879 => -0.15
